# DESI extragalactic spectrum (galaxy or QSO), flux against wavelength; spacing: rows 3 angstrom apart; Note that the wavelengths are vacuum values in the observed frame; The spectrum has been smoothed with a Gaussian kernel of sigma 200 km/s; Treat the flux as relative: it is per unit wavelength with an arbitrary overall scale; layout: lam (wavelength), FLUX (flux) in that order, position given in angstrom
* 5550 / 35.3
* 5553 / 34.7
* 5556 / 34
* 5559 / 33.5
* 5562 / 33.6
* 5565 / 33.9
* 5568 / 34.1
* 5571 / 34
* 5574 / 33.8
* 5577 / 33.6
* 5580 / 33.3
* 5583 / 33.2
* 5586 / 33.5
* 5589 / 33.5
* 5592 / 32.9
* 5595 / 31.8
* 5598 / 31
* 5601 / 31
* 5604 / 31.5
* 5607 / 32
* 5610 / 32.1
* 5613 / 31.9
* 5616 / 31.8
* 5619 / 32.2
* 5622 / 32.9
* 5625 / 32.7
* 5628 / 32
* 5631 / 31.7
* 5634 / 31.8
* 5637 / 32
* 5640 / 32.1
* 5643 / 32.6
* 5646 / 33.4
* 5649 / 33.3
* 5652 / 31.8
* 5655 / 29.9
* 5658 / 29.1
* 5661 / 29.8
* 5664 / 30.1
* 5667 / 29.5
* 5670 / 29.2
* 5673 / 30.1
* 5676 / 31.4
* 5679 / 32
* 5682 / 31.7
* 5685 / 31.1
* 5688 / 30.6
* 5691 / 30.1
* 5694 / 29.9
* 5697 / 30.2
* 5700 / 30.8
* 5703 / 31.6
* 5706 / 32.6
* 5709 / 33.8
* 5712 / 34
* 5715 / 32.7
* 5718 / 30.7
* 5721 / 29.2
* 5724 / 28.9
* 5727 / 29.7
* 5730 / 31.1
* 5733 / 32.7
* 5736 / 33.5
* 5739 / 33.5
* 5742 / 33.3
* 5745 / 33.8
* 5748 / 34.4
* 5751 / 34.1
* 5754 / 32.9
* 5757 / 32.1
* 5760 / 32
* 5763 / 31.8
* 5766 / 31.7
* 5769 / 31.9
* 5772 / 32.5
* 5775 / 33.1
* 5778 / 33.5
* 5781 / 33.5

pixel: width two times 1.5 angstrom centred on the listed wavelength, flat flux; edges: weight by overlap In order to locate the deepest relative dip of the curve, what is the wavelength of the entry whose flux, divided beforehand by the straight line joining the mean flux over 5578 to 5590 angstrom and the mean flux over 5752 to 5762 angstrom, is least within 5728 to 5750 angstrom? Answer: 5730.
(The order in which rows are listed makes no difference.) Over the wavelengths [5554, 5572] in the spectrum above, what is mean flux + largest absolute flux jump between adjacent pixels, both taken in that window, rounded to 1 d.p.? 34.4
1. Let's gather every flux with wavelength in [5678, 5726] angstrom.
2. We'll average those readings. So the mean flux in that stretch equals 31.2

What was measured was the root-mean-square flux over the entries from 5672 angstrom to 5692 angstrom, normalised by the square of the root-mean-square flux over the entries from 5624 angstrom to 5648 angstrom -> 0.0297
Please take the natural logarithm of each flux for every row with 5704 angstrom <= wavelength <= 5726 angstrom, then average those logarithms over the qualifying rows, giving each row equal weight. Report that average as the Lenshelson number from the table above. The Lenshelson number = 3.45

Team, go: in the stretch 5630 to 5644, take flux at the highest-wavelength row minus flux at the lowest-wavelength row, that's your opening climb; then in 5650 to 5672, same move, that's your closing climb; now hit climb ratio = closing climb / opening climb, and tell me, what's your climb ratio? -2.9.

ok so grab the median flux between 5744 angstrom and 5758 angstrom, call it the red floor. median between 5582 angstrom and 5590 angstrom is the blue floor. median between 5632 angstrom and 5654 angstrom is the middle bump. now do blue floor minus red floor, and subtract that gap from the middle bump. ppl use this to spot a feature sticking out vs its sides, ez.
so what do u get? 32.4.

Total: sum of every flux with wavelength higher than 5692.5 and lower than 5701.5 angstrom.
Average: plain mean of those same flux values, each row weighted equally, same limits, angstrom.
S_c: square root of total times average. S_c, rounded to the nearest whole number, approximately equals 52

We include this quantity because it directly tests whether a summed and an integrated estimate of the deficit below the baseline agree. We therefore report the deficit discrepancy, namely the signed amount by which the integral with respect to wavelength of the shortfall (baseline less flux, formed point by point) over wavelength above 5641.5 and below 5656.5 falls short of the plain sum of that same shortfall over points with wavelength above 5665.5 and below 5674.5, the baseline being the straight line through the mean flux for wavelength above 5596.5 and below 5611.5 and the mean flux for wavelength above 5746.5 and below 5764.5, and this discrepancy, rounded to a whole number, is 12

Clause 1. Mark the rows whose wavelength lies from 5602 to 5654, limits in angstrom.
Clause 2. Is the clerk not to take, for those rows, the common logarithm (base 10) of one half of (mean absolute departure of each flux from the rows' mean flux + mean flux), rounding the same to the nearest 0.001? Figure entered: 1.213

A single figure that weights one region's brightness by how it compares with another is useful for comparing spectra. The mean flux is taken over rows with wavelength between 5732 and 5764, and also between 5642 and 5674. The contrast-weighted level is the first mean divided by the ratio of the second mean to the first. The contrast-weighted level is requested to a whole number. 36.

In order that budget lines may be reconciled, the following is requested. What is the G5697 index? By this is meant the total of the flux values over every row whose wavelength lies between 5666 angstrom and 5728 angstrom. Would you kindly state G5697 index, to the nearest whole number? 650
